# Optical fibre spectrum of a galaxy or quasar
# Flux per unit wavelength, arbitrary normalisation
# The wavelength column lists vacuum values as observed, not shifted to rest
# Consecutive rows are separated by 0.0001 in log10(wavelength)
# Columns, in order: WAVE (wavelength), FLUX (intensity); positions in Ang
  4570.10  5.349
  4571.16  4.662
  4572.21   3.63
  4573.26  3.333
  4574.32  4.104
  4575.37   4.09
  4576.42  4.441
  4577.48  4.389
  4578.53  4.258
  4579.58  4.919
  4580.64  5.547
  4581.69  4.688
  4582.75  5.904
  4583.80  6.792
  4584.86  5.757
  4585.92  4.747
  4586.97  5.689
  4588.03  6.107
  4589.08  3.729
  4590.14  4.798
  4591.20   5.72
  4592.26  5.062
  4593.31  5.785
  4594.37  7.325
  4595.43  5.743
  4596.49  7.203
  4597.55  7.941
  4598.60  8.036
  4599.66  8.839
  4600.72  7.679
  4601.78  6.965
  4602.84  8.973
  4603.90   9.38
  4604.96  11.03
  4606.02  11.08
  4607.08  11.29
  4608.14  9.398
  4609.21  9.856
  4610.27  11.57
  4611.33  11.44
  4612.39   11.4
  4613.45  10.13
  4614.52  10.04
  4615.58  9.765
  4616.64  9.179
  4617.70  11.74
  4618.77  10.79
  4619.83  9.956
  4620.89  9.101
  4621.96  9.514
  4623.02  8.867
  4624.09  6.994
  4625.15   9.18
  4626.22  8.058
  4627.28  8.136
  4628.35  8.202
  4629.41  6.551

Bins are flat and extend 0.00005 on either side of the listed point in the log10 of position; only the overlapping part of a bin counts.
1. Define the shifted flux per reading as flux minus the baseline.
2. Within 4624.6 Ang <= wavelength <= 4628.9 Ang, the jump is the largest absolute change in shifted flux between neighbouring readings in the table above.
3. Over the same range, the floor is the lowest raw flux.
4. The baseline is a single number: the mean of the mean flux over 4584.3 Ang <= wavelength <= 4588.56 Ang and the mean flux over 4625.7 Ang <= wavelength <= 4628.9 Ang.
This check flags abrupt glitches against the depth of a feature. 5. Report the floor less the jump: 6.9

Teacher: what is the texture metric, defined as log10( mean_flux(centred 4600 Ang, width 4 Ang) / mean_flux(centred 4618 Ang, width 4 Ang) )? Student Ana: -0.12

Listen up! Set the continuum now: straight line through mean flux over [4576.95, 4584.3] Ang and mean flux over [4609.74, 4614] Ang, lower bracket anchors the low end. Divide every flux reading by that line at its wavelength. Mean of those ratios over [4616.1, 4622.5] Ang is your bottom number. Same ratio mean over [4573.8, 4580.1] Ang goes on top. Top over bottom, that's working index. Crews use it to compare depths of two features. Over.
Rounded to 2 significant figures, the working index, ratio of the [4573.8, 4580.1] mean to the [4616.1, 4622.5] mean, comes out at 1.2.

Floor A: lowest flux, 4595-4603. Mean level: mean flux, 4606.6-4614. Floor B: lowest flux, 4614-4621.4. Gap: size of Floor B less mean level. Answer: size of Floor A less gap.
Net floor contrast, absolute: 4.1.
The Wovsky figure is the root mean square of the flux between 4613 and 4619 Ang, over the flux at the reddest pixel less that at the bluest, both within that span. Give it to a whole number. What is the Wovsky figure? 16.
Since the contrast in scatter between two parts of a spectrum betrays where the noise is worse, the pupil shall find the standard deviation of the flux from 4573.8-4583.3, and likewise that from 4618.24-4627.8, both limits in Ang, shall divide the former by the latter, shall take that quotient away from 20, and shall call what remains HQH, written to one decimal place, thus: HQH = 19.4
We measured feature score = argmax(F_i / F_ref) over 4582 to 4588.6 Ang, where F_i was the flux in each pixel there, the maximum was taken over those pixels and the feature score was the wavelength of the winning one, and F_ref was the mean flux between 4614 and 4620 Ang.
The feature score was 4583.80 Ang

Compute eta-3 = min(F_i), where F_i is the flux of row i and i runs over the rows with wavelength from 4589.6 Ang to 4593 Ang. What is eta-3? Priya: 4.798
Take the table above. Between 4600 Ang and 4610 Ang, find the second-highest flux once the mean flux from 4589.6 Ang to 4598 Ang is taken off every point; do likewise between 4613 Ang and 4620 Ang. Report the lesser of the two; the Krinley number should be 4.6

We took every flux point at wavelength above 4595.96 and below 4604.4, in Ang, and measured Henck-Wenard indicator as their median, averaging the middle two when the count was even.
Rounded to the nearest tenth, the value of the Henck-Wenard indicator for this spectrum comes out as 8.0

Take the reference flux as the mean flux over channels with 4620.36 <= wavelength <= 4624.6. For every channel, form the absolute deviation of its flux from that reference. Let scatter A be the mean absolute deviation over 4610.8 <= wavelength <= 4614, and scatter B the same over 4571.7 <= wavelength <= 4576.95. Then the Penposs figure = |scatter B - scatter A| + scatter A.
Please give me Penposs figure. 4.7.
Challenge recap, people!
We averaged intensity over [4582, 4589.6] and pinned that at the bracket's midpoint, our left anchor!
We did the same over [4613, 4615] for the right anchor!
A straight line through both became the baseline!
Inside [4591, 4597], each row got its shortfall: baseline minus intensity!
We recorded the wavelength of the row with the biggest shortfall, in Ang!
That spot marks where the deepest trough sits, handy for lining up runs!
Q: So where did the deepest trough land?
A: 4592.26 Ang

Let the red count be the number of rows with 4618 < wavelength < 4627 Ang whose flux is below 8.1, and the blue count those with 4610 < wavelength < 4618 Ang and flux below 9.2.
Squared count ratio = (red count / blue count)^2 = 4.0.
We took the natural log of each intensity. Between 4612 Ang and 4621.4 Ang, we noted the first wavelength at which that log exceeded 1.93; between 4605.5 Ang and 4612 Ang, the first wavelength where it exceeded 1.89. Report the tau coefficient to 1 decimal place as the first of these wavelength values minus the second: 6.4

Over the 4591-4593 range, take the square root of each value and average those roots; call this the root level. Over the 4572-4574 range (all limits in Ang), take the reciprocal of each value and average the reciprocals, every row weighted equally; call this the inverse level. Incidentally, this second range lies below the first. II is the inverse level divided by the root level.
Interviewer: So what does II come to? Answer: 0.12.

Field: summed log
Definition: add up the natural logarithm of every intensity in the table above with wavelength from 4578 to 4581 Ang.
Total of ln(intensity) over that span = 4.8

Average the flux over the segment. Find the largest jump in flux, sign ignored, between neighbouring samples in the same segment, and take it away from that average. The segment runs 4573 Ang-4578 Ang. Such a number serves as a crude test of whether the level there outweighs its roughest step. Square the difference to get 11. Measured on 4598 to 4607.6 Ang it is 52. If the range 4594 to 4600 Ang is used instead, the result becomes 35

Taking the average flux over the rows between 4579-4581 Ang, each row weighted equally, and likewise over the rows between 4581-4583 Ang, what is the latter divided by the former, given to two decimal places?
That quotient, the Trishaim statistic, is 1.01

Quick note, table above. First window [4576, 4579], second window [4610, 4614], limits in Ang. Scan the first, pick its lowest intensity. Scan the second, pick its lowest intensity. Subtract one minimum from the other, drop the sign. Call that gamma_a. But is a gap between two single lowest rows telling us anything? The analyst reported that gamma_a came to 5.9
